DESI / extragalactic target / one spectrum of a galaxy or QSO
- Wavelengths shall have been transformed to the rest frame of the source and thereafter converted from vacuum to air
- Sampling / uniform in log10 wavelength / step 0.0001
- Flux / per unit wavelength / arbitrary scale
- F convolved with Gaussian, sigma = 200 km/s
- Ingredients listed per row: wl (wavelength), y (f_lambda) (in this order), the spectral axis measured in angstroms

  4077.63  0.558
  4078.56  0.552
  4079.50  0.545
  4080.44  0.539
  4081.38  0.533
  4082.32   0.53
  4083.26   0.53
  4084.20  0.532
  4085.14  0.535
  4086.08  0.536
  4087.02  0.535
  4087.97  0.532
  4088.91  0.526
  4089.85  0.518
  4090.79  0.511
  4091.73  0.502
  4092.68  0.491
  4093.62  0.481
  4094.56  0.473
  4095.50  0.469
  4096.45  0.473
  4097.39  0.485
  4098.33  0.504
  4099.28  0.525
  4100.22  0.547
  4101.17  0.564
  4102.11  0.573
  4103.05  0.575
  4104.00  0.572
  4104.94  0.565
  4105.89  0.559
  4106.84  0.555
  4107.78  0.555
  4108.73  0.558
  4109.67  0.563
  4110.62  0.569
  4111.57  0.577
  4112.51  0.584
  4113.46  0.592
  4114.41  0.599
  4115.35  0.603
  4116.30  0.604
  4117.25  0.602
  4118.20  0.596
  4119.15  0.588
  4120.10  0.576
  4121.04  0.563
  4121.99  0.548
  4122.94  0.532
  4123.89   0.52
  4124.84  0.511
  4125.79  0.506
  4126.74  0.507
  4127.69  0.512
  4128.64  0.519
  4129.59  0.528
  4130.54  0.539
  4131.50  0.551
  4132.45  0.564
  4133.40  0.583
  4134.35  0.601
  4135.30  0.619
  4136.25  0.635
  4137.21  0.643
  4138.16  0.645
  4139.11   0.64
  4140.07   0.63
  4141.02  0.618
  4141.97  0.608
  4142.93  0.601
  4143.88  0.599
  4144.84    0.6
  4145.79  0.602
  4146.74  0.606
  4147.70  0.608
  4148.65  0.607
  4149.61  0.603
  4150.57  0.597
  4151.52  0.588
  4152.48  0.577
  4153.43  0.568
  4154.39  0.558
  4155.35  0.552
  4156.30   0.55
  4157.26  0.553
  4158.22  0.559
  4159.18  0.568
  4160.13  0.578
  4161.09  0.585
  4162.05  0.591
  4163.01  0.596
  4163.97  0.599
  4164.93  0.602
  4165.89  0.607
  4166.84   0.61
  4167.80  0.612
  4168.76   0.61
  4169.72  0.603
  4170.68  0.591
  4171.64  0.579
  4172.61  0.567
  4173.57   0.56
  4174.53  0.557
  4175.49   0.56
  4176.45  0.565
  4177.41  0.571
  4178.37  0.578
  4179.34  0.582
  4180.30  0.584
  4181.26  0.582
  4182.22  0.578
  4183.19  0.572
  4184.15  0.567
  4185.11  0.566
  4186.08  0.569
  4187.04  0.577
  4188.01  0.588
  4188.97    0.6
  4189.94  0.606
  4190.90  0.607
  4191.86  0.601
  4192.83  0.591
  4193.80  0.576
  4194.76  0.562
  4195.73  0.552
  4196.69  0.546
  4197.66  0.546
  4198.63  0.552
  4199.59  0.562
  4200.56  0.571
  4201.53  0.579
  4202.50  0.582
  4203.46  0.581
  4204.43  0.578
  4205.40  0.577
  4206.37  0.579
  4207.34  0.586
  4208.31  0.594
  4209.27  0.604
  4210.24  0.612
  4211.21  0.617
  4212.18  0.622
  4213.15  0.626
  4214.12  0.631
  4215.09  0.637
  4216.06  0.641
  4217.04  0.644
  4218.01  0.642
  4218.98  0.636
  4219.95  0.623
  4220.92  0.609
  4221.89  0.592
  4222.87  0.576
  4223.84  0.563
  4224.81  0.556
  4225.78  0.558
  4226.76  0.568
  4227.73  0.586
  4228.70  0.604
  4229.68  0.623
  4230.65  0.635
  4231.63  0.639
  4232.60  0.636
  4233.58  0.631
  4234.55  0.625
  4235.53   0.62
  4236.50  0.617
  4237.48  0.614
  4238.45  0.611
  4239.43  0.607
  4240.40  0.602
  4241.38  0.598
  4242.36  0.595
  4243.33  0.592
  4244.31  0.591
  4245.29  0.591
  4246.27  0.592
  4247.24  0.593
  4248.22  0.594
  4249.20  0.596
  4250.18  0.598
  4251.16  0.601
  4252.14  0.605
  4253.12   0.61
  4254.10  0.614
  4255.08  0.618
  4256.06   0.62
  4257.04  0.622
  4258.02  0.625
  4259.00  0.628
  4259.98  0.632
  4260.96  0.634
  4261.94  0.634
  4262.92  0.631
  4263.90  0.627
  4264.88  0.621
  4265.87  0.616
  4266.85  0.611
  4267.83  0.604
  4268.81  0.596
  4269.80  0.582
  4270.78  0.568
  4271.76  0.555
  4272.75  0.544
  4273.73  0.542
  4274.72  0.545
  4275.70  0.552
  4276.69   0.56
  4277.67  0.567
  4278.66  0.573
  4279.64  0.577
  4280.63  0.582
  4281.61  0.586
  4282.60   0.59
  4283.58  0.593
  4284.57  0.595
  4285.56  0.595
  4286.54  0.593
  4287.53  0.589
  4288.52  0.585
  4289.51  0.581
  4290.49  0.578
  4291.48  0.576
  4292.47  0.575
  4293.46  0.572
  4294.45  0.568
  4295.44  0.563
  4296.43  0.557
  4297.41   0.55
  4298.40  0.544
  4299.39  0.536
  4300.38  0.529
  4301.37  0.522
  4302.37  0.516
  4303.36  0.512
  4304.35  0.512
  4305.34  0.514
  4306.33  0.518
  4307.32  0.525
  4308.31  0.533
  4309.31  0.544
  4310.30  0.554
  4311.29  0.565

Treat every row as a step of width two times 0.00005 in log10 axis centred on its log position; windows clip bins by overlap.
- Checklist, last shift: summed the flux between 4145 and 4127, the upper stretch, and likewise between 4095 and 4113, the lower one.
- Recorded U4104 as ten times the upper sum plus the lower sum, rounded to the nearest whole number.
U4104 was 123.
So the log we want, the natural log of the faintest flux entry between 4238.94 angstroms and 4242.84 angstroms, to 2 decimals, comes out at -0.52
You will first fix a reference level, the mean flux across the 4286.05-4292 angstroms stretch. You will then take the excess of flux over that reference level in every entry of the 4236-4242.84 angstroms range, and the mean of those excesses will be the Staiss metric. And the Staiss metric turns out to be 0.02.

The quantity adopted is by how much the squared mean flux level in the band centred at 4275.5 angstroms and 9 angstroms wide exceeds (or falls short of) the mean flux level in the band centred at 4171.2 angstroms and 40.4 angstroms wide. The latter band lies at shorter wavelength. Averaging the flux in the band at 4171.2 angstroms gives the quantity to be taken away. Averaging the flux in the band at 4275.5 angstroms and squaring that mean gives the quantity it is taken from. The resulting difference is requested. -0.270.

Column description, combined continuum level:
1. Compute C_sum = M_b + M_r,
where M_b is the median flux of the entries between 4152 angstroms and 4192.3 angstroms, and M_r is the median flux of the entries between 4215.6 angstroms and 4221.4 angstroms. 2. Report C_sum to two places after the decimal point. 1.22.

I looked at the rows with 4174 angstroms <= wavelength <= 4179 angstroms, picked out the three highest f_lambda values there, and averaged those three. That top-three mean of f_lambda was 0.571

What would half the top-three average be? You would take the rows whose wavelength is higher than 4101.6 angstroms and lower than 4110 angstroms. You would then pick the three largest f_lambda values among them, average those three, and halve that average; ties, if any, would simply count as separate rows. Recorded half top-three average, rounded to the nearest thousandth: 0.287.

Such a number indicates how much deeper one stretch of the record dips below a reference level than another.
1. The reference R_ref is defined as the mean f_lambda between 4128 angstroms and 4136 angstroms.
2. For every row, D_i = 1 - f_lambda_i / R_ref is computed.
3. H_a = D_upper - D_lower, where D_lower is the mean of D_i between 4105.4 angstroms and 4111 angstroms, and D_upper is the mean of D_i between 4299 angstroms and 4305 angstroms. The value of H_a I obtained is 0.069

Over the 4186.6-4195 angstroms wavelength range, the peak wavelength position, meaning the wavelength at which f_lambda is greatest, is 4190.90 angstroms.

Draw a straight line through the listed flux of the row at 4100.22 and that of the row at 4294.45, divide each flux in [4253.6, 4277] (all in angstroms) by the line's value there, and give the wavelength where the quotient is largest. 4260.96 angstroms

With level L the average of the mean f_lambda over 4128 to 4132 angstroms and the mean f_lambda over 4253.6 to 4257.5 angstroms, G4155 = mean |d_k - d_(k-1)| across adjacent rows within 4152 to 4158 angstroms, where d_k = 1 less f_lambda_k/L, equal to 0.010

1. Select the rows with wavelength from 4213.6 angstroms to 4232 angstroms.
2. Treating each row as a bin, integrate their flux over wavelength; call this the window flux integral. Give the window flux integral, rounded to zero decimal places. 11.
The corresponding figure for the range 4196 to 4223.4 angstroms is 16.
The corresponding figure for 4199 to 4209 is 6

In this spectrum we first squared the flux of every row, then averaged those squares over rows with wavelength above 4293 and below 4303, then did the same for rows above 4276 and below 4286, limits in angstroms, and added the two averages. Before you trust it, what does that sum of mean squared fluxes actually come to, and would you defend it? 0.64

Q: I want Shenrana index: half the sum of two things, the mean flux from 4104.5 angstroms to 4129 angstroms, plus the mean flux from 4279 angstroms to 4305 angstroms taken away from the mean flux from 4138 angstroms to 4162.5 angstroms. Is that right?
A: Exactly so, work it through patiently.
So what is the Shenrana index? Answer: 0.294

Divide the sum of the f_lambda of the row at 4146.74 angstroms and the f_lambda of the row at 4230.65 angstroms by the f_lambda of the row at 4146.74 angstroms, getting 2.05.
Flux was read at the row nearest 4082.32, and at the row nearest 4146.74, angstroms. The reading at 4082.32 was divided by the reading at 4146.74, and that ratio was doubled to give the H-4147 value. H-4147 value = 1.75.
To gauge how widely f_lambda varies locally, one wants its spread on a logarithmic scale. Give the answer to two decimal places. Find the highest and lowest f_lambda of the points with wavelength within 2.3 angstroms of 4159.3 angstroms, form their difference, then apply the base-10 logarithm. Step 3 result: -1.49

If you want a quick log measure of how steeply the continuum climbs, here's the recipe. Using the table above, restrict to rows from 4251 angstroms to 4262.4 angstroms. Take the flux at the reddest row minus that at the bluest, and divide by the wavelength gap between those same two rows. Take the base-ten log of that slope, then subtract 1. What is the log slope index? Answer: -3.51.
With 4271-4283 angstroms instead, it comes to -3.49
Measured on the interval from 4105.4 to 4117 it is -3.36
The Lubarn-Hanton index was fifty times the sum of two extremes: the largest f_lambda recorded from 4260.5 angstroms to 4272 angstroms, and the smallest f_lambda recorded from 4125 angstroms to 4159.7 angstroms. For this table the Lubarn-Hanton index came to 57.0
